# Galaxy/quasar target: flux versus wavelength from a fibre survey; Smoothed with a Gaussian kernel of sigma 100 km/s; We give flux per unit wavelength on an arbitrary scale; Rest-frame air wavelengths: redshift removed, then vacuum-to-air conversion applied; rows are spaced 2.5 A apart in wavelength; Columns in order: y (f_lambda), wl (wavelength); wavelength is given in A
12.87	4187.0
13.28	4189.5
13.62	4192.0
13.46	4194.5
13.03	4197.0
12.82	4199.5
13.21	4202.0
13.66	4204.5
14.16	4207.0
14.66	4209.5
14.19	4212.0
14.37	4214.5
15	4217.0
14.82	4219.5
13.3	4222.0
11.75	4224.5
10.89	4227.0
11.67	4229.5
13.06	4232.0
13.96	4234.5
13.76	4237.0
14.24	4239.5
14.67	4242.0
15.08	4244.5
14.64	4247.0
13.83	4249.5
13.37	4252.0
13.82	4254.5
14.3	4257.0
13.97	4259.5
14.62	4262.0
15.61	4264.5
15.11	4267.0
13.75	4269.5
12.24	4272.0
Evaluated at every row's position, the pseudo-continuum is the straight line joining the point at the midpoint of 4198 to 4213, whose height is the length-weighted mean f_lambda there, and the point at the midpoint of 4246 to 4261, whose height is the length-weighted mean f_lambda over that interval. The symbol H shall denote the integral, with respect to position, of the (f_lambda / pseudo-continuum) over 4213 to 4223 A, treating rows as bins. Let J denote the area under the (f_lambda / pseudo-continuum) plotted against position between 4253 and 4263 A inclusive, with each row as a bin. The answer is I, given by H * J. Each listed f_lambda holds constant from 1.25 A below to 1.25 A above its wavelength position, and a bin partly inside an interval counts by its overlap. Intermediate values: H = 10.4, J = 10.1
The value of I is 105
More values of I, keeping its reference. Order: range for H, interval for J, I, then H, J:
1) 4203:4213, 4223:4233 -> 88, 10.3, 8.5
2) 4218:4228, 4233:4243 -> 94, 9.2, 10.1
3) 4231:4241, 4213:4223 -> 103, 9.9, 10.4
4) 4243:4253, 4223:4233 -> 87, 10.2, 8.5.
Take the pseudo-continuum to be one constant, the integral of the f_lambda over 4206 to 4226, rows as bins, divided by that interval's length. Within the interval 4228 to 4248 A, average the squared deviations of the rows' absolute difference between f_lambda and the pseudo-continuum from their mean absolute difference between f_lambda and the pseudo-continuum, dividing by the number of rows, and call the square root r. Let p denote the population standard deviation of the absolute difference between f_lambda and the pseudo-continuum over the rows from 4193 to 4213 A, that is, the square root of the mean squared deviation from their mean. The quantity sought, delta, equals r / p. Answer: 2.0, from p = 0.34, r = 0.68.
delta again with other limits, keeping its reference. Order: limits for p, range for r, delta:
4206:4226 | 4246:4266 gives 0.8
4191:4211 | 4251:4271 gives 1.6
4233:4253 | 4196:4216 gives 1.0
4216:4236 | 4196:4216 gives 0.4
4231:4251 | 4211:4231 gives 2.7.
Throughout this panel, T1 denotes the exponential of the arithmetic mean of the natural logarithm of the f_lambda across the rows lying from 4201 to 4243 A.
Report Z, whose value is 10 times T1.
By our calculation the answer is 136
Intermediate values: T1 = 13.56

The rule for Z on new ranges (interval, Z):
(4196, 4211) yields 136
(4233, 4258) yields 142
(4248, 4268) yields 143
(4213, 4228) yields 133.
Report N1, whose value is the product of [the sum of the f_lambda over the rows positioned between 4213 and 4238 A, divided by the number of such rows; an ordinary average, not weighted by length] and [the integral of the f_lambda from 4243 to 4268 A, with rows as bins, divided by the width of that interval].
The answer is 191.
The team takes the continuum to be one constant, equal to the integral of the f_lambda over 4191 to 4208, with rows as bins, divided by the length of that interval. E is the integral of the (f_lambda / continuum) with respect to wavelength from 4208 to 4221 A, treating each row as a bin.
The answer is 14.1 A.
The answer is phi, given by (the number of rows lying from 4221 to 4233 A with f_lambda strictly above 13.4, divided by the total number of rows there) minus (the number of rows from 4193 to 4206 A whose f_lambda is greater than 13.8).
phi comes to 0.0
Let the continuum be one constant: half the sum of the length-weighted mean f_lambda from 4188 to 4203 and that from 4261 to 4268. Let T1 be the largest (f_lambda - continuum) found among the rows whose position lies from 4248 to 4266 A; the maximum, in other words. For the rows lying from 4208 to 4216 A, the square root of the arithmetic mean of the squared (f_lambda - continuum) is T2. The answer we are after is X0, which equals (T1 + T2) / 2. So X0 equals 0.9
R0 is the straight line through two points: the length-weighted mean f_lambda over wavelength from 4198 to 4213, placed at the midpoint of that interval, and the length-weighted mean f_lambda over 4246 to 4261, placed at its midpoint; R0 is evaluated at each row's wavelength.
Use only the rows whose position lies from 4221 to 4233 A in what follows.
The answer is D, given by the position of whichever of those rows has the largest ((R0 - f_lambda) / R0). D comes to 4227.0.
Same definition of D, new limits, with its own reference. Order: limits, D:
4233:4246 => 4237.0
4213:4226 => 4224.5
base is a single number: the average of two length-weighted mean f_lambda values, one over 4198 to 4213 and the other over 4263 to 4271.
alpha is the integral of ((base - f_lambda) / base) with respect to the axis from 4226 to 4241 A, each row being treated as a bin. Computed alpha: 1.3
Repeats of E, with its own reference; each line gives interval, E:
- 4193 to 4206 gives 12.9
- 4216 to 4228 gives 11.8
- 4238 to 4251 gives 14.0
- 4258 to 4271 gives 14.1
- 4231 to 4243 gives 12.5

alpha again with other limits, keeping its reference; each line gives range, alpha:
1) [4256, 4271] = -0.3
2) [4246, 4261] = 0.3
